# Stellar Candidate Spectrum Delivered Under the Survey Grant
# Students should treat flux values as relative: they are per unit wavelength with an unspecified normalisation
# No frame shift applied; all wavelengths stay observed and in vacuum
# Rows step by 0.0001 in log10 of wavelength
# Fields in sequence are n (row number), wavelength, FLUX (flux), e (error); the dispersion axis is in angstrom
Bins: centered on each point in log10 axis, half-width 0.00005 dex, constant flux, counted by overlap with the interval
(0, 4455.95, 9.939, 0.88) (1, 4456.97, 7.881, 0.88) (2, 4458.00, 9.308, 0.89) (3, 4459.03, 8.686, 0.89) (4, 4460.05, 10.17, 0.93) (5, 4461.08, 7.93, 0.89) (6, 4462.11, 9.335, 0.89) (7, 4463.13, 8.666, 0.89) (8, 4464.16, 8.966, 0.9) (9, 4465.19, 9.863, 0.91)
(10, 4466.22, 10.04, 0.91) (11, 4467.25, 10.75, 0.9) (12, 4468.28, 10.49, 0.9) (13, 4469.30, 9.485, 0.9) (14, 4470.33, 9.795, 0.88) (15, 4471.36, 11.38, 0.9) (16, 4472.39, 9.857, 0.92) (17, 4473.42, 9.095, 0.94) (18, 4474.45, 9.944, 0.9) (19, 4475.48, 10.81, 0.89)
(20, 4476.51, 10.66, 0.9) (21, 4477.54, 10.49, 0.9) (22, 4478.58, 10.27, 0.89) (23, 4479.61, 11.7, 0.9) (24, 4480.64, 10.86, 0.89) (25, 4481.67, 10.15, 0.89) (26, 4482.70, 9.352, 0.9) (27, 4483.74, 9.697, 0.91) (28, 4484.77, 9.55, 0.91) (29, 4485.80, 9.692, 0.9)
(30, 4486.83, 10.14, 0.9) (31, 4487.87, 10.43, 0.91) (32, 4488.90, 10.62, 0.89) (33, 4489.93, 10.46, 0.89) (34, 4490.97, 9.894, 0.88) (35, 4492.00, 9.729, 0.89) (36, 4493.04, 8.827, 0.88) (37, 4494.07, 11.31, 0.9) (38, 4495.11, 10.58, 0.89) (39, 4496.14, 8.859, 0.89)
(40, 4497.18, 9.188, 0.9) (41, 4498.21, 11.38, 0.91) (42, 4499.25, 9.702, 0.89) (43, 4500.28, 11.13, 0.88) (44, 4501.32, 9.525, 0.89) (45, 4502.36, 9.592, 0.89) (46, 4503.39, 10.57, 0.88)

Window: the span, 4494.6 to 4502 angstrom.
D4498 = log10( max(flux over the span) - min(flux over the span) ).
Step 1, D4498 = 0.40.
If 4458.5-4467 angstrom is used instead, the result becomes 0.35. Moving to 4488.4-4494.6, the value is 0.39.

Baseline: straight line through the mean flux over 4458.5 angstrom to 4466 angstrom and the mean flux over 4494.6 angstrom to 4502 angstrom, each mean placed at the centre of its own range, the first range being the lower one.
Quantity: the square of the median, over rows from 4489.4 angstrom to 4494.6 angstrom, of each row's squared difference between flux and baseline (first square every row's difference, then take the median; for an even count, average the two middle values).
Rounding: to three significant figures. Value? 0.157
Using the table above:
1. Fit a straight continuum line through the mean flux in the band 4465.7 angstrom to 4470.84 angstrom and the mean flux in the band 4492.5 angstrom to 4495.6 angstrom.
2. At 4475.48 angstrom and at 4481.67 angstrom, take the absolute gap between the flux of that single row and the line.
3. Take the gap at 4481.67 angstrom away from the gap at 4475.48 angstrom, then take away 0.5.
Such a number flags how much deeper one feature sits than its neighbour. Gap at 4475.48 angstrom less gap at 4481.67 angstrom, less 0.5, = 0.1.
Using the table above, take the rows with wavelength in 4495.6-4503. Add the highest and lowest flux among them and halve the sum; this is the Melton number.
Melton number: 10.1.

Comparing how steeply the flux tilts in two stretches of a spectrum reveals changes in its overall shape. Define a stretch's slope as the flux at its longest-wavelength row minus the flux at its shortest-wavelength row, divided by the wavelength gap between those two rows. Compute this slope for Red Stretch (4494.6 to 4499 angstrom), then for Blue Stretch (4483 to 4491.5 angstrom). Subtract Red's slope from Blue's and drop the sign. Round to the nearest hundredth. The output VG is 0.23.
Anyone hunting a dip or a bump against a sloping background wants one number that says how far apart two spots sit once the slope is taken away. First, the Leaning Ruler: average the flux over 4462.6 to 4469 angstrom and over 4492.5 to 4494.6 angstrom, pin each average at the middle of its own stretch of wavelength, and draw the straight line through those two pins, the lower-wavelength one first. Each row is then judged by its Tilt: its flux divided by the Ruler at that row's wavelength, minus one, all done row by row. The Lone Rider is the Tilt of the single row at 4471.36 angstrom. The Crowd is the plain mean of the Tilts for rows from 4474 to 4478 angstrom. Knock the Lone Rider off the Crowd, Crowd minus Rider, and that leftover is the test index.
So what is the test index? -0.10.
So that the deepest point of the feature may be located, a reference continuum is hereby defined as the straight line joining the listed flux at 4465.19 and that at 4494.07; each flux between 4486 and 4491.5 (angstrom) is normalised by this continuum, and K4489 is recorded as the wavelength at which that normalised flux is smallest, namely 4490.97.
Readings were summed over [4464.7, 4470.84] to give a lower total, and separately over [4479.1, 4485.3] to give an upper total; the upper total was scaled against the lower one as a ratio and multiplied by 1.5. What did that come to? 1.52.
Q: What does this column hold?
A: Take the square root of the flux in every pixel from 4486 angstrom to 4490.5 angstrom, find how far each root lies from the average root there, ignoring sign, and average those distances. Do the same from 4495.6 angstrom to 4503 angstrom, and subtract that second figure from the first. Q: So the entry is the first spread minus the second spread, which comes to -0.10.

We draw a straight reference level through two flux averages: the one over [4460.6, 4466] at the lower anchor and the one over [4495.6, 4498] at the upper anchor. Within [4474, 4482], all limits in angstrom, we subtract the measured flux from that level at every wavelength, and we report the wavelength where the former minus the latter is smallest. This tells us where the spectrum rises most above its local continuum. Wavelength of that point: 4479.61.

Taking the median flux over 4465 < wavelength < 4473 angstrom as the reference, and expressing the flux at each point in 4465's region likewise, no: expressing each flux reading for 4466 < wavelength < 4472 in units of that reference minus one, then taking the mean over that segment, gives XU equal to 0.04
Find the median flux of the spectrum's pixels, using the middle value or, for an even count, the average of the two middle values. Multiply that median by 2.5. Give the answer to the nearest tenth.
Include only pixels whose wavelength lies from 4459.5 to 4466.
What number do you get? 22.9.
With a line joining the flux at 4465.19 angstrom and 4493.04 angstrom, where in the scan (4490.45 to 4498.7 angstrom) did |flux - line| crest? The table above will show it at 4498.21 angstrom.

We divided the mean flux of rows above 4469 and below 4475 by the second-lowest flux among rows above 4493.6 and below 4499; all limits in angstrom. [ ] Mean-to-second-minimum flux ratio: 1.08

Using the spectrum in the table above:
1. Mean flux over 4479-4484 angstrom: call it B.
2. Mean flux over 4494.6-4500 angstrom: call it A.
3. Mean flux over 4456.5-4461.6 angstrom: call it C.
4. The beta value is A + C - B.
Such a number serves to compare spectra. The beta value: 8.4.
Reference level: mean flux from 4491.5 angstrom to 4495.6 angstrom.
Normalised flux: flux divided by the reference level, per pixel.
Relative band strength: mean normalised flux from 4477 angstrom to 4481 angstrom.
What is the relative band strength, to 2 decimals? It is 1.07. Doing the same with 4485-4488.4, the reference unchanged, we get 1.00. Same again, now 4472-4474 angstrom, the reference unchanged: 0.94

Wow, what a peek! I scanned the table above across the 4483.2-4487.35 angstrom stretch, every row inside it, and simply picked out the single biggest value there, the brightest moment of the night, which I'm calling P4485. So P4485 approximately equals 10.14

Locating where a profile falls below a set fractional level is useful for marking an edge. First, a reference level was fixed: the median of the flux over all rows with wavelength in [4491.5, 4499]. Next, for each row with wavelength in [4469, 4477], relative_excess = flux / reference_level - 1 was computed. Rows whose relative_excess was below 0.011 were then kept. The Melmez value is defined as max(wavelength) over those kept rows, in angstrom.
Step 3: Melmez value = 4473.42 angstrom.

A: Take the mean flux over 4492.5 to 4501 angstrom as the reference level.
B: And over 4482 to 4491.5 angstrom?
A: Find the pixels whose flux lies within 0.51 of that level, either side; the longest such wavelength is 4490.97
